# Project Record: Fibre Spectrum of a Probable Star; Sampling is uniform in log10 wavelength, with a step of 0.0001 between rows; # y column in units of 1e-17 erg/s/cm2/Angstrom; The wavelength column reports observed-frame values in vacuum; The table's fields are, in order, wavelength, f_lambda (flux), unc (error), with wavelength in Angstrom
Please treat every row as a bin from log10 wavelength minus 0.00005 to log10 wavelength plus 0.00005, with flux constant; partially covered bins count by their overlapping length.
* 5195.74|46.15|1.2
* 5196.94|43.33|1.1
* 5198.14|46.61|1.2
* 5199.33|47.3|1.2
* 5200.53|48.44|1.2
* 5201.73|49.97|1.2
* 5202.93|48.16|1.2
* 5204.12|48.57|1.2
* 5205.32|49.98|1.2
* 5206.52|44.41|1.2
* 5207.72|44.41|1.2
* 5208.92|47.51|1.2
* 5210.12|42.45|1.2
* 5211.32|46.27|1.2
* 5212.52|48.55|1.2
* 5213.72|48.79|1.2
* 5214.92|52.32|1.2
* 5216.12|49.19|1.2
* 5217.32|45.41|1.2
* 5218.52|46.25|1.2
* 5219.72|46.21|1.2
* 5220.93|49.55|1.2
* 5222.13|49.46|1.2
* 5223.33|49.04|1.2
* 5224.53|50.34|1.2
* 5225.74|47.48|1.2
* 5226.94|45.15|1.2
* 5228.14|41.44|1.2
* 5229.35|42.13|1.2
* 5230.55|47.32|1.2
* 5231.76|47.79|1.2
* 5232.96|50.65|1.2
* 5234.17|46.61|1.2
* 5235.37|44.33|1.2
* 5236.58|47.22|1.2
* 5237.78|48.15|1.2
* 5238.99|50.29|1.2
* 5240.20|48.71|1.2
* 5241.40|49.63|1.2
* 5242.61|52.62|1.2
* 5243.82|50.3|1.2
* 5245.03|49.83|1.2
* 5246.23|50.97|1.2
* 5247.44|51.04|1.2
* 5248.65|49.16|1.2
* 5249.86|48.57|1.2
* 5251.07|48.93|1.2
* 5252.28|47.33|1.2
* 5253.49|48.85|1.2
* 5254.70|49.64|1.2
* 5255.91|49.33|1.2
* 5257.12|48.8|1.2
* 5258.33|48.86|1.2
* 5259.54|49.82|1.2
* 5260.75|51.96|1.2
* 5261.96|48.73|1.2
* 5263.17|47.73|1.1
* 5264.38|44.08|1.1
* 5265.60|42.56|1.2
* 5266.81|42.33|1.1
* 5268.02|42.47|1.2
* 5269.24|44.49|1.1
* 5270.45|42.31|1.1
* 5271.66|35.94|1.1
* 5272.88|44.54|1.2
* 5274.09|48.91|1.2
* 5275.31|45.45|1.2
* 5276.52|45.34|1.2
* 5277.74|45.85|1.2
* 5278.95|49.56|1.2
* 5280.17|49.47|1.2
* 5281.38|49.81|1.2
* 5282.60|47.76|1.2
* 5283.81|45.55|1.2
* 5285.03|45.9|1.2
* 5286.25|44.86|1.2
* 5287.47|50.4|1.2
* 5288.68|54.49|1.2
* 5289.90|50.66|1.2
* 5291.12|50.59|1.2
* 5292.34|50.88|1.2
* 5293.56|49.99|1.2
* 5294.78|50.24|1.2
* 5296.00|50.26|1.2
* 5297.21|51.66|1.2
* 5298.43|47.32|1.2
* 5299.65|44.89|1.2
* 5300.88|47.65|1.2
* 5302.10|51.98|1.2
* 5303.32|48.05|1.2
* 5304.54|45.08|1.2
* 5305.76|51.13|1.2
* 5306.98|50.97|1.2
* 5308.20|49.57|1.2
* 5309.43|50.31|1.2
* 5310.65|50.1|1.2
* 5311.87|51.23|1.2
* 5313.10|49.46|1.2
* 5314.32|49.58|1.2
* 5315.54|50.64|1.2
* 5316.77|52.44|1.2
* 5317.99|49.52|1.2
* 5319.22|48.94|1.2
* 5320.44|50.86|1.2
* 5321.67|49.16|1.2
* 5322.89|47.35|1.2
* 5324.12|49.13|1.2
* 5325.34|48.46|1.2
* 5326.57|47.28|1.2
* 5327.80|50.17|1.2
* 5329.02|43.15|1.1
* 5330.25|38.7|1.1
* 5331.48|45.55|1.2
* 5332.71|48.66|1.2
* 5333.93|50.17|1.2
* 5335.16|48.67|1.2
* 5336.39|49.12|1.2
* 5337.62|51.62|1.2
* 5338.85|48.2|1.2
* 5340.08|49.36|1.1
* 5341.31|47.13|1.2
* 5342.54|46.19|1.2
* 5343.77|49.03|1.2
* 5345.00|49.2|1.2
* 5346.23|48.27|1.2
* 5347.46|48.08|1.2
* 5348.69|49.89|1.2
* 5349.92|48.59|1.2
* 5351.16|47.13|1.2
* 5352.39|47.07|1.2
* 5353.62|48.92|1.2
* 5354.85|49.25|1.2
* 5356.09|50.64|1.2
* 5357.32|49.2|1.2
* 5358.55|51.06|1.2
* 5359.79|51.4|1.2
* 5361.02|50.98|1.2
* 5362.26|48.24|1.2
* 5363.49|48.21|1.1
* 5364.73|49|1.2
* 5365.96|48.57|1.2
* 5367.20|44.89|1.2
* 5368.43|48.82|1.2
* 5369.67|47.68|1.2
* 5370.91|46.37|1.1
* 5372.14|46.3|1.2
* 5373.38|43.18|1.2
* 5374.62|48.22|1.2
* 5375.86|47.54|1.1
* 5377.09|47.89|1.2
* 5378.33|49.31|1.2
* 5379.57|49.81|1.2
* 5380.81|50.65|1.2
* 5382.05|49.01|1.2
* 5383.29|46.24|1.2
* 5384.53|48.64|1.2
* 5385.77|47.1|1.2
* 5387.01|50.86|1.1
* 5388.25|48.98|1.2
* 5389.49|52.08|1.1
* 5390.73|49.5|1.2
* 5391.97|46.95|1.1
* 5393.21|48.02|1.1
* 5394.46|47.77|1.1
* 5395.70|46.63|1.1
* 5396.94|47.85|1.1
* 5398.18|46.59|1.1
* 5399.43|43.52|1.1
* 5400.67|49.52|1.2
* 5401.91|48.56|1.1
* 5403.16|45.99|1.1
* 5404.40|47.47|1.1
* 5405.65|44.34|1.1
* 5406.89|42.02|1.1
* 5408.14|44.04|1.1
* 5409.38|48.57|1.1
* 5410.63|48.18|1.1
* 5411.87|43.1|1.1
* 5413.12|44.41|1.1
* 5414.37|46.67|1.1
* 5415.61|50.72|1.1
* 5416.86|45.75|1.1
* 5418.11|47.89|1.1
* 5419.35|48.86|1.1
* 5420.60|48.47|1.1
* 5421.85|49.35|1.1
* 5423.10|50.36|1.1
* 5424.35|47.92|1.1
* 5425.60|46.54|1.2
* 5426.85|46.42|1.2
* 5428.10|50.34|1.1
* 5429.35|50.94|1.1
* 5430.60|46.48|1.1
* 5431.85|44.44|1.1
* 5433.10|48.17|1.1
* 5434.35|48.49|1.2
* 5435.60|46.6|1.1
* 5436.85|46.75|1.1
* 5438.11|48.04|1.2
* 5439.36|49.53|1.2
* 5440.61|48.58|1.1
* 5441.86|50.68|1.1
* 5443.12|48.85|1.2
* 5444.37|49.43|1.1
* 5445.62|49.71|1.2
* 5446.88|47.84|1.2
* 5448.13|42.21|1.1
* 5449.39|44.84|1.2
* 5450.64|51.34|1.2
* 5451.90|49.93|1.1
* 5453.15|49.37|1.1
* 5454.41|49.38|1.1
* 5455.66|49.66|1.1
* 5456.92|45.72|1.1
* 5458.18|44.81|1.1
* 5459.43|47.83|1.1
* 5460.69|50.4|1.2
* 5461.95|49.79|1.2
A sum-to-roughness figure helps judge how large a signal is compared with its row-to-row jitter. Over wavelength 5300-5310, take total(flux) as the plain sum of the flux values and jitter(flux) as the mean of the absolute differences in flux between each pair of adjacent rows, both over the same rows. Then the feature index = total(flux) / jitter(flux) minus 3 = 138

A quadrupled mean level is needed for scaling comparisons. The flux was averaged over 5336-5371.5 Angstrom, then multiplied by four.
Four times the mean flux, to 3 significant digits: 195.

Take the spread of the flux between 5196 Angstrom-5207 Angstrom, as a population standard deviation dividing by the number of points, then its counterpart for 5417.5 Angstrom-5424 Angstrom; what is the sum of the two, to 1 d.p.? 3.0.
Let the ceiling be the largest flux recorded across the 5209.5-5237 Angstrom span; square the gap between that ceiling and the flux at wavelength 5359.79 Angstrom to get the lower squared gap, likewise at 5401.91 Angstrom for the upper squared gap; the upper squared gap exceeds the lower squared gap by 13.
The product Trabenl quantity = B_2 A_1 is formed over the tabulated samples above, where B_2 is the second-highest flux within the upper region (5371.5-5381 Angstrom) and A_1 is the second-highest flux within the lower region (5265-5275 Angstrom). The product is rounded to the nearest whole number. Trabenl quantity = 2219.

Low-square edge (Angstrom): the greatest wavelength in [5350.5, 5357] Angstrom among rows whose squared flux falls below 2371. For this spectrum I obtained 5352.39 Angstrom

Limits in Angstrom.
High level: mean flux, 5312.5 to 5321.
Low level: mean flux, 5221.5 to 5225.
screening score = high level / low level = 1.01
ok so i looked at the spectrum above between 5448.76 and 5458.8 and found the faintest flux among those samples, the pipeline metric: 44.81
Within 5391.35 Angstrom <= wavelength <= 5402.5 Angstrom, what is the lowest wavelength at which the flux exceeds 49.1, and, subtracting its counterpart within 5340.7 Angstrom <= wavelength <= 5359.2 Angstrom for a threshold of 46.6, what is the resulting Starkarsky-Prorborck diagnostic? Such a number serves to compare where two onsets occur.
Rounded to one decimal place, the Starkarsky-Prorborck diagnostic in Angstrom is 59.4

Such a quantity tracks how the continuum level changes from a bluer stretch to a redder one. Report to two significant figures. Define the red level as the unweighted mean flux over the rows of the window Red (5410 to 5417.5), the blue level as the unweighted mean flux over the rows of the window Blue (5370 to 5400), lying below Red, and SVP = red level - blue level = -1.4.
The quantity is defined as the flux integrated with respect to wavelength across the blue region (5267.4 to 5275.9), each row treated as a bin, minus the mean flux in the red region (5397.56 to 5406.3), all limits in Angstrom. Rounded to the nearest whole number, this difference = 323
